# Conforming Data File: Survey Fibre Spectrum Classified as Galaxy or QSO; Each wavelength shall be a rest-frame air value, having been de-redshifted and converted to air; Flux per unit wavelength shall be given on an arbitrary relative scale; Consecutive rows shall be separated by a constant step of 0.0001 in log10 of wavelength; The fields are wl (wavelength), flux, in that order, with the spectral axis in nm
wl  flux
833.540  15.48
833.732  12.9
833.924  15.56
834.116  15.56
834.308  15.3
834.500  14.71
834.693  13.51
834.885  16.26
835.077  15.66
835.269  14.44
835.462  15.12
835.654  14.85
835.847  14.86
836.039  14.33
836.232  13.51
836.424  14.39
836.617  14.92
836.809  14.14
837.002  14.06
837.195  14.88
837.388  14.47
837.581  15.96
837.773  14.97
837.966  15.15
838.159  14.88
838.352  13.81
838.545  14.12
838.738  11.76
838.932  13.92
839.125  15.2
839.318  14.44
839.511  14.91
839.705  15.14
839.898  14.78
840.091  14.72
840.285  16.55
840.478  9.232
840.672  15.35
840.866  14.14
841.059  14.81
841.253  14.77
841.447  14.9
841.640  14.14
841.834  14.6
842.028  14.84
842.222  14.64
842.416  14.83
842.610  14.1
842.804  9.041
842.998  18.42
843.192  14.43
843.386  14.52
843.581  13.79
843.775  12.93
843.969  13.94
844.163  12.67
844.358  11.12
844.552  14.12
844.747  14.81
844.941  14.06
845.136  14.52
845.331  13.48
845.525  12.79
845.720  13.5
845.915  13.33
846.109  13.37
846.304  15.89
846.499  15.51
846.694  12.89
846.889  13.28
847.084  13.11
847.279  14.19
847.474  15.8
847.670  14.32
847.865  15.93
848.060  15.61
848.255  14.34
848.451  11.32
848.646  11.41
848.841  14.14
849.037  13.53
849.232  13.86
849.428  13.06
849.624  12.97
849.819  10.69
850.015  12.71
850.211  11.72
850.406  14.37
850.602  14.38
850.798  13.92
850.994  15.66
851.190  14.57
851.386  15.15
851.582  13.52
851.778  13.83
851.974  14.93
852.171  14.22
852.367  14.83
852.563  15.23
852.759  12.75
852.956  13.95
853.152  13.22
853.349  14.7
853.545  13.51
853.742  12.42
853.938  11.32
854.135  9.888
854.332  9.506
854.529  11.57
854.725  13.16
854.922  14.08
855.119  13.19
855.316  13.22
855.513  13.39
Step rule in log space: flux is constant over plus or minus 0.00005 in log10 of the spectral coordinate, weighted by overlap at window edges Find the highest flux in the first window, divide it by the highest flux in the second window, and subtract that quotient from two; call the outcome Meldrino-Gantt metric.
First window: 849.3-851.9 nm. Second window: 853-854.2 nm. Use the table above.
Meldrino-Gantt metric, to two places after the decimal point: 0.93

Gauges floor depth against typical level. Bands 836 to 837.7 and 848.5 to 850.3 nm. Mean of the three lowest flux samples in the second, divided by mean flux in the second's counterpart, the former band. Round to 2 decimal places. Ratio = 0.78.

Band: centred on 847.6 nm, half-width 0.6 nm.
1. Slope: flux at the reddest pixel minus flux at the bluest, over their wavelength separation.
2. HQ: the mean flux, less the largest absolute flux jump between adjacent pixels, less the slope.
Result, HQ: 10.7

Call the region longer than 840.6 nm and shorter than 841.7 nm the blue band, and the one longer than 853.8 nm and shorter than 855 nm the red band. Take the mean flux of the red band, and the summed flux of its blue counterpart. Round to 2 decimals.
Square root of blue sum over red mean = 2.76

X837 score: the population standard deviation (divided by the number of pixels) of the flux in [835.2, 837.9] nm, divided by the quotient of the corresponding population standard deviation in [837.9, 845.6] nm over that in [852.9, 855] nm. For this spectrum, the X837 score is 0.6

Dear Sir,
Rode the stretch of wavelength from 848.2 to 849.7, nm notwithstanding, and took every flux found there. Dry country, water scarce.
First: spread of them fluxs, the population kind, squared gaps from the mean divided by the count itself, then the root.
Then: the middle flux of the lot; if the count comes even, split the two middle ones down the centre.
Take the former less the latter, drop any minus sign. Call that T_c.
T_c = 12.2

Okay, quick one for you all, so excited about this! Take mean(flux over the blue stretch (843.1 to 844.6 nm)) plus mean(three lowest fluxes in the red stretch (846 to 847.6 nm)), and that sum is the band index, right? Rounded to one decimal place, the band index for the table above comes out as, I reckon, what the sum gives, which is 26.5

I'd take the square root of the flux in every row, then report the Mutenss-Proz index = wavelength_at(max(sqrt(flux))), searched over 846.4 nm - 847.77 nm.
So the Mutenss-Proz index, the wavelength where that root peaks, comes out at 847.474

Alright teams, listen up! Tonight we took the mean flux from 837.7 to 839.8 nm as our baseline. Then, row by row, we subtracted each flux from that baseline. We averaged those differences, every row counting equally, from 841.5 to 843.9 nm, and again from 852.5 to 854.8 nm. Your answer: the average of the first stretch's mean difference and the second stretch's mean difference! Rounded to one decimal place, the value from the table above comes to 1.0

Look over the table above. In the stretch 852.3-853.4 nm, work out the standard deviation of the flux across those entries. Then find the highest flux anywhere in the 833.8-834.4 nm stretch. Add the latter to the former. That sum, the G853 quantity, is 16.5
